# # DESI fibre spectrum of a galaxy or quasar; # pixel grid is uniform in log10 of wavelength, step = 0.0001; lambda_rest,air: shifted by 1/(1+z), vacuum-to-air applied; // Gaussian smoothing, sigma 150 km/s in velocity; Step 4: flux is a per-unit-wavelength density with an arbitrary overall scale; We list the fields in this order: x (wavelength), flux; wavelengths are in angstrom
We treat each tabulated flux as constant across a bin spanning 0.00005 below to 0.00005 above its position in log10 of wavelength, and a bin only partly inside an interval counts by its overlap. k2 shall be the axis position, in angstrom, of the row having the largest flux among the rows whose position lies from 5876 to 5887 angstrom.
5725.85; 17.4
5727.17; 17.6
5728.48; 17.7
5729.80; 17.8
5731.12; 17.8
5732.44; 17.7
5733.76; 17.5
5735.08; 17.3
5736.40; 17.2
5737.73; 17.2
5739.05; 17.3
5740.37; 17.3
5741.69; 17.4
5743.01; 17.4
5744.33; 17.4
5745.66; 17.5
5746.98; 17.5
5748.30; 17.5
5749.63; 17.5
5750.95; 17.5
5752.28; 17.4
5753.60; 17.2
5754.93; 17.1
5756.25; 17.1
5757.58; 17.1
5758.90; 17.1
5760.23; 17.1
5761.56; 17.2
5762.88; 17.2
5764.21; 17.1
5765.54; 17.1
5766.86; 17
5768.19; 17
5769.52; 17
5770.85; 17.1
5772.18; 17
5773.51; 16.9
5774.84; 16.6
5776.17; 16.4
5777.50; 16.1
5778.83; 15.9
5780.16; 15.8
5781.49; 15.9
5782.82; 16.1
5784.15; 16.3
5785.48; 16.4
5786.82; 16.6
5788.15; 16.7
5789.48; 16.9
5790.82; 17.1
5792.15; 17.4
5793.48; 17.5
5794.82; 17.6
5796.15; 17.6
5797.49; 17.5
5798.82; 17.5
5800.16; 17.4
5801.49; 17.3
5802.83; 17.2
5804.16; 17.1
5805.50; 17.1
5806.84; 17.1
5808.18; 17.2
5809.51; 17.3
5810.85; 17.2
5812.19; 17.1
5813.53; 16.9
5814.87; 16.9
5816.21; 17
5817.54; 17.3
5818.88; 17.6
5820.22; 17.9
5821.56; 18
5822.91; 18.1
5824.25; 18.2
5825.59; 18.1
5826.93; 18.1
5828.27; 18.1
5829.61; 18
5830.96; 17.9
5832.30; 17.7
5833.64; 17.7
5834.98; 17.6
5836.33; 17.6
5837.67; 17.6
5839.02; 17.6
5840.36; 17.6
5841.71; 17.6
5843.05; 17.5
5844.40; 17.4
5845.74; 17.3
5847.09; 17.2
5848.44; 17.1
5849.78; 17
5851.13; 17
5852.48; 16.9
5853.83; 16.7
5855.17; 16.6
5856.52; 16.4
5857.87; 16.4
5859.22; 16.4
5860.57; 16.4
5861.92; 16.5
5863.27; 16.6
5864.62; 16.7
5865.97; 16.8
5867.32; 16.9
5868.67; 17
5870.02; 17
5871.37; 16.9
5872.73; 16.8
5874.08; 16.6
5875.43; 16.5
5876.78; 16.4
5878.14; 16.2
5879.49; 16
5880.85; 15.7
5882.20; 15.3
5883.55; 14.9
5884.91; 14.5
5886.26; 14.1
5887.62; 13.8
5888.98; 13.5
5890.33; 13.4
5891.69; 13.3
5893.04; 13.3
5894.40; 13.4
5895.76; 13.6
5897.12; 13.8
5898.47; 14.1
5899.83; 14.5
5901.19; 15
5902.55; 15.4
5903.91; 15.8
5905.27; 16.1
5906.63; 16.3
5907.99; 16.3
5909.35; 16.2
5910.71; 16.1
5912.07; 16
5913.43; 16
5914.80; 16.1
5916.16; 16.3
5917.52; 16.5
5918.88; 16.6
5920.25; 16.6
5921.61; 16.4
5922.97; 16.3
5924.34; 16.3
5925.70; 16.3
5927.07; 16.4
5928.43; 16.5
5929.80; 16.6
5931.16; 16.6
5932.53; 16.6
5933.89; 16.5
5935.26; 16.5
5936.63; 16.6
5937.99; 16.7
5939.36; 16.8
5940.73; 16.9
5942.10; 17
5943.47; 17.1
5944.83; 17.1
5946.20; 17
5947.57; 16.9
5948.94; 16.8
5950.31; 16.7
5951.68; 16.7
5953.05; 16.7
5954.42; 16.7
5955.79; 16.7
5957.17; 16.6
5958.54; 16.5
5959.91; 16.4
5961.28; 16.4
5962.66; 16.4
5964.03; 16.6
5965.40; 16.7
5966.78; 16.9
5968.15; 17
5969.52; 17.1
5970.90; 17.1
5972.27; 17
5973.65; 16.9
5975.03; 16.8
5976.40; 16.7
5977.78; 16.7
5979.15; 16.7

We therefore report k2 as 5876.78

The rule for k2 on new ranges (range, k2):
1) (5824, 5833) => 5824.25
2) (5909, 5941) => 5940.73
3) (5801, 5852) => 5824.25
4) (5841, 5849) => 5841.71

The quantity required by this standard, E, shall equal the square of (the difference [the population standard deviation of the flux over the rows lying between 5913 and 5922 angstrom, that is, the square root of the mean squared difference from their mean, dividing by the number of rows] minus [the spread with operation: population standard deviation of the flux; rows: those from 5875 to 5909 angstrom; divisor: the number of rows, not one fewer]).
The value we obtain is 0.8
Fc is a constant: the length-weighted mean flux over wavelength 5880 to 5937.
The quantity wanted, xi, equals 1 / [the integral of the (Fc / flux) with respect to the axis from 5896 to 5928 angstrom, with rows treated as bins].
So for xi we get 0.0319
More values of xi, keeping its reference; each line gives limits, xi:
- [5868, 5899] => 0.0311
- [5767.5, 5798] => 0.0355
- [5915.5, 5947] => 0.0341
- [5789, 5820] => 0.0360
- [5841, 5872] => 0.0352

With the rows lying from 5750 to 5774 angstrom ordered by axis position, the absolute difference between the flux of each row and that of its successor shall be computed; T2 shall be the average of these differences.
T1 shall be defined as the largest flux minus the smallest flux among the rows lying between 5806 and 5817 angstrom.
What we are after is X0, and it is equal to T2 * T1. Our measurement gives 0.02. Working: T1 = 0.4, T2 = 0.06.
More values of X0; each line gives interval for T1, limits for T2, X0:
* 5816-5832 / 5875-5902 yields 0.31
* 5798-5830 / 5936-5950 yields 0.12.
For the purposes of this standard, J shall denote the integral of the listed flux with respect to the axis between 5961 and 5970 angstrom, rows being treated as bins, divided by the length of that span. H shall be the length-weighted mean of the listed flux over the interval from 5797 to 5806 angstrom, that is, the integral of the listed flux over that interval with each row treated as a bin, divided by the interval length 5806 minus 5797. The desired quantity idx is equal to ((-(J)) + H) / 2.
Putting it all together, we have 0.3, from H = 17.3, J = 16.7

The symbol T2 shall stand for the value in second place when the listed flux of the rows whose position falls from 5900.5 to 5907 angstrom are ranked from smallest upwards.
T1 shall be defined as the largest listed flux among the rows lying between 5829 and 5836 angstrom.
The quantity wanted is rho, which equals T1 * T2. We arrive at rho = 277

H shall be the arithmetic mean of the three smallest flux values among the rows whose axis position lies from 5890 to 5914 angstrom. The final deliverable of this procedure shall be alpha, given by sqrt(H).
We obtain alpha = 3.65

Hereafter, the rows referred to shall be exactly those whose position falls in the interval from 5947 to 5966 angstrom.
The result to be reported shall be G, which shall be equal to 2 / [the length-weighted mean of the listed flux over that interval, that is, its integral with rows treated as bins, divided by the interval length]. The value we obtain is 0.120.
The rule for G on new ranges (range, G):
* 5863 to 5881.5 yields 0.121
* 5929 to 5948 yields 0.119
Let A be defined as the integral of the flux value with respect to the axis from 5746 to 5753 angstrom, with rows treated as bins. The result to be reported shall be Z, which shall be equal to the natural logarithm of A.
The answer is 4.81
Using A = 122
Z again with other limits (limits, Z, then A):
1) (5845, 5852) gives 4.79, 120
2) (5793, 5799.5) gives 4.74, 114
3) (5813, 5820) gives 4.79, 120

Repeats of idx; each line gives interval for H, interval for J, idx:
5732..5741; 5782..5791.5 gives 0.4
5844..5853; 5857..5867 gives 0.3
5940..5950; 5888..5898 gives 1.7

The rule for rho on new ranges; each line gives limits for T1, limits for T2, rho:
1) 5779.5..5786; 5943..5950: 277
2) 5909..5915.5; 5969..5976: 274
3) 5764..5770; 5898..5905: 248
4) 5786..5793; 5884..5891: 235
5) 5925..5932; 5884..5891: 224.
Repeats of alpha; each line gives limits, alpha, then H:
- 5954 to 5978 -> 4.05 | 16.4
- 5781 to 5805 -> 4.01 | 16.1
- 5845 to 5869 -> 4.05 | 16.4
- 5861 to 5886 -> 3.86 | 14.9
